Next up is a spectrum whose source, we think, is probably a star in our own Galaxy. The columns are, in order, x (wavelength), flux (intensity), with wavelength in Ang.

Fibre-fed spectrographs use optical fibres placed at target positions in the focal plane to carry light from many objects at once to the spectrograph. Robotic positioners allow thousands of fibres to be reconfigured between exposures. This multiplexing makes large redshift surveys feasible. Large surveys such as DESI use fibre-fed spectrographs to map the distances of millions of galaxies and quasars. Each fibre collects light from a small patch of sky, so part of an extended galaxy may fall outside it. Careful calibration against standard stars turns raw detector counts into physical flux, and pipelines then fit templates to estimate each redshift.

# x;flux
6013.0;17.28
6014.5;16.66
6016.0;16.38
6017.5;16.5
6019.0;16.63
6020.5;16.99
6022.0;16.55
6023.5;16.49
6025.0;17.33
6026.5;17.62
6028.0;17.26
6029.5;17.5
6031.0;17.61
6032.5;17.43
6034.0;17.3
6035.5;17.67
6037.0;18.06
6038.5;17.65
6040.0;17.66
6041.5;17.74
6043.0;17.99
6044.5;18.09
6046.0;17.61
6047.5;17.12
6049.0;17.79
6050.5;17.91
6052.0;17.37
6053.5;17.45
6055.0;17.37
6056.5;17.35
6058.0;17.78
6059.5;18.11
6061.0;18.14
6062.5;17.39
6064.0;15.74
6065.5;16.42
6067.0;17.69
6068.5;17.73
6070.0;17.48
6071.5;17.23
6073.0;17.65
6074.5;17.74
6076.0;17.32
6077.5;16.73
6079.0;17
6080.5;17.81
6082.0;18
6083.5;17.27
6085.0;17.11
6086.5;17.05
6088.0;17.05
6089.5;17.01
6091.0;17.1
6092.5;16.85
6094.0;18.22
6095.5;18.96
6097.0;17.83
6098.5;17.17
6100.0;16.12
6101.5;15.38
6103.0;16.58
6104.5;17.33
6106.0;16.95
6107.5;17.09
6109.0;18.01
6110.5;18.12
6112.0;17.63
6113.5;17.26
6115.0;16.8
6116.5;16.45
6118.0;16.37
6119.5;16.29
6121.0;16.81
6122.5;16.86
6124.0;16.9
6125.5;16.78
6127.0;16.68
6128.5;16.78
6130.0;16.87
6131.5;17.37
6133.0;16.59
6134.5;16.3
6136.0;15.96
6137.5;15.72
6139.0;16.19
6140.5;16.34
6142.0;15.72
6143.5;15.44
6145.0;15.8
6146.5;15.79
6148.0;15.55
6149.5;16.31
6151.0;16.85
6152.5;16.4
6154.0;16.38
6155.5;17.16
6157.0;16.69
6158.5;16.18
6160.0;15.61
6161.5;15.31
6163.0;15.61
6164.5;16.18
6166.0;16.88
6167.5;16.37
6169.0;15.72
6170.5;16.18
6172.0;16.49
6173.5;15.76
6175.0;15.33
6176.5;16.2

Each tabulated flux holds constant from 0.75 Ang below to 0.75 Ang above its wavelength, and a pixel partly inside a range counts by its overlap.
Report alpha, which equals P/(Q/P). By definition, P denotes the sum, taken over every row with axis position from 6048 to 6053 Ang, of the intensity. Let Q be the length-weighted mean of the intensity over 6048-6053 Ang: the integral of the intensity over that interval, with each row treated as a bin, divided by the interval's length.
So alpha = 160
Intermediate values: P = 53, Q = 17.6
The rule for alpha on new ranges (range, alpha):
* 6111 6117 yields 271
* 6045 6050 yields 157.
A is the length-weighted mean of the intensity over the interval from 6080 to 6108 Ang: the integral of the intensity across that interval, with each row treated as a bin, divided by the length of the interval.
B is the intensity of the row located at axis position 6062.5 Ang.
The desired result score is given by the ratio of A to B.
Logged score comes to 0.99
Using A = 17.2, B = 17.39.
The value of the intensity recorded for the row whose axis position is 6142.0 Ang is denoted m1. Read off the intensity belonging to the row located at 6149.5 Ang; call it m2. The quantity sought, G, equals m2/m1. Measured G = 1.04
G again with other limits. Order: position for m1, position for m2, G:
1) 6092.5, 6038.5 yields 1.05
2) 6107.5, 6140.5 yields 0.96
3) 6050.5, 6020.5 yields 0.95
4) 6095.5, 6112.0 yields 0.93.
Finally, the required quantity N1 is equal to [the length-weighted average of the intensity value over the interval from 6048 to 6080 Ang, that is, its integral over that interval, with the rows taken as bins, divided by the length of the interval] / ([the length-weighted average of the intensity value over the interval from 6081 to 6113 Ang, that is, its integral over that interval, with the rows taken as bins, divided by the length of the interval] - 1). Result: 1.07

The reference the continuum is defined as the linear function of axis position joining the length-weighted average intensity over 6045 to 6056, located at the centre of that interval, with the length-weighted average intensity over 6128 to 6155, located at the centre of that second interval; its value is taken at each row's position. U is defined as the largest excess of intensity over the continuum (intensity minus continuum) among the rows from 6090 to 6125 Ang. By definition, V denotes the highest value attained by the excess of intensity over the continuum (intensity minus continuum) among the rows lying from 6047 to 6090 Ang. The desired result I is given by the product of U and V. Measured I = 1.9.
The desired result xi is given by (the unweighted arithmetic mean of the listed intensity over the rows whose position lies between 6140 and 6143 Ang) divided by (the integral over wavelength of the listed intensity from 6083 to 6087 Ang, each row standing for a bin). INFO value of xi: 0.234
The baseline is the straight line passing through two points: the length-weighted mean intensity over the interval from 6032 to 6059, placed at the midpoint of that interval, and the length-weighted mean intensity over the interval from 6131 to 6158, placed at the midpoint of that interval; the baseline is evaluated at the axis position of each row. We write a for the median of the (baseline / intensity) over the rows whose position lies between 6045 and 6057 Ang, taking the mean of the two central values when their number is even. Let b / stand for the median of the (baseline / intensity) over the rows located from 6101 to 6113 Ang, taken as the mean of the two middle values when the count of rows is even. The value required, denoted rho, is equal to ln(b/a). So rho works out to -0.031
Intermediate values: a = 1.01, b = 0.975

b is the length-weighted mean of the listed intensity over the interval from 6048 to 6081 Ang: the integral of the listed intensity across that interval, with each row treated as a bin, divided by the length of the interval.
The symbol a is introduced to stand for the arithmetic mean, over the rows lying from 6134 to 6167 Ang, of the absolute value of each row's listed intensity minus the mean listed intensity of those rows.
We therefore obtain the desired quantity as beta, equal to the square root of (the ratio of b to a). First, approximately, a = 0.42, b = 17.41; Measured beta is 6.5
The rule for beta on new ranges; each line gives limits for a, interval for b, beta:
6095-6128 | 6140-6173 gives 5.3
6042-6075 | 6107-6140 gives 6.7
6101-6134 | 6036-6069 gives 6.5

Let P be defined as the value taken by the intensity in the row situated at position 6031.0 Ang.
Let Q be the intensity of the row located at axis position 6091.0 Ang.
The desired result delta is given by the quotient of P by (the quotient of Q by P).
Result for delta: 18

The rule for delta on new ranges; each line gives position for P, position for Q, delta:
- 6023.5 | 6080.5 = 15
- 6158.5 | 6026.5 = 15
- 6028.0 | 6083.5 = 17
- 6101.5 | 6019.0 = 14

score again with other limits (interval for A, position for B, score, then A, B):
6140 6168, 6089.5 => 0.95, 16.1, 17.01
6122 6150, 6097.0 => 0.91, 16.3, 17.83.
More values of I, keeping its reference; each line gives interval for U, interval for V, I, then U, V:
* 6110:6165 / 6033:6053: 0.7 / 1.4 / 0.48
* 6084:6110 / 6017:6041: 0.7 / 2.1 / 0.34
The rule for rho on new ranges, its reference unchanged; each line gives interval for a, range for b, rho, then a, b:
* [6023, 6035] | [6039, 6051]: -0.032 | 1.03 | 0.993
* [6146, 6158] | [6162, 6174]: 0.000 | 0.98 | 0.984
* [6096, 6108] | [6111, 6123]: 0.002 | 0.99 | 0.989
